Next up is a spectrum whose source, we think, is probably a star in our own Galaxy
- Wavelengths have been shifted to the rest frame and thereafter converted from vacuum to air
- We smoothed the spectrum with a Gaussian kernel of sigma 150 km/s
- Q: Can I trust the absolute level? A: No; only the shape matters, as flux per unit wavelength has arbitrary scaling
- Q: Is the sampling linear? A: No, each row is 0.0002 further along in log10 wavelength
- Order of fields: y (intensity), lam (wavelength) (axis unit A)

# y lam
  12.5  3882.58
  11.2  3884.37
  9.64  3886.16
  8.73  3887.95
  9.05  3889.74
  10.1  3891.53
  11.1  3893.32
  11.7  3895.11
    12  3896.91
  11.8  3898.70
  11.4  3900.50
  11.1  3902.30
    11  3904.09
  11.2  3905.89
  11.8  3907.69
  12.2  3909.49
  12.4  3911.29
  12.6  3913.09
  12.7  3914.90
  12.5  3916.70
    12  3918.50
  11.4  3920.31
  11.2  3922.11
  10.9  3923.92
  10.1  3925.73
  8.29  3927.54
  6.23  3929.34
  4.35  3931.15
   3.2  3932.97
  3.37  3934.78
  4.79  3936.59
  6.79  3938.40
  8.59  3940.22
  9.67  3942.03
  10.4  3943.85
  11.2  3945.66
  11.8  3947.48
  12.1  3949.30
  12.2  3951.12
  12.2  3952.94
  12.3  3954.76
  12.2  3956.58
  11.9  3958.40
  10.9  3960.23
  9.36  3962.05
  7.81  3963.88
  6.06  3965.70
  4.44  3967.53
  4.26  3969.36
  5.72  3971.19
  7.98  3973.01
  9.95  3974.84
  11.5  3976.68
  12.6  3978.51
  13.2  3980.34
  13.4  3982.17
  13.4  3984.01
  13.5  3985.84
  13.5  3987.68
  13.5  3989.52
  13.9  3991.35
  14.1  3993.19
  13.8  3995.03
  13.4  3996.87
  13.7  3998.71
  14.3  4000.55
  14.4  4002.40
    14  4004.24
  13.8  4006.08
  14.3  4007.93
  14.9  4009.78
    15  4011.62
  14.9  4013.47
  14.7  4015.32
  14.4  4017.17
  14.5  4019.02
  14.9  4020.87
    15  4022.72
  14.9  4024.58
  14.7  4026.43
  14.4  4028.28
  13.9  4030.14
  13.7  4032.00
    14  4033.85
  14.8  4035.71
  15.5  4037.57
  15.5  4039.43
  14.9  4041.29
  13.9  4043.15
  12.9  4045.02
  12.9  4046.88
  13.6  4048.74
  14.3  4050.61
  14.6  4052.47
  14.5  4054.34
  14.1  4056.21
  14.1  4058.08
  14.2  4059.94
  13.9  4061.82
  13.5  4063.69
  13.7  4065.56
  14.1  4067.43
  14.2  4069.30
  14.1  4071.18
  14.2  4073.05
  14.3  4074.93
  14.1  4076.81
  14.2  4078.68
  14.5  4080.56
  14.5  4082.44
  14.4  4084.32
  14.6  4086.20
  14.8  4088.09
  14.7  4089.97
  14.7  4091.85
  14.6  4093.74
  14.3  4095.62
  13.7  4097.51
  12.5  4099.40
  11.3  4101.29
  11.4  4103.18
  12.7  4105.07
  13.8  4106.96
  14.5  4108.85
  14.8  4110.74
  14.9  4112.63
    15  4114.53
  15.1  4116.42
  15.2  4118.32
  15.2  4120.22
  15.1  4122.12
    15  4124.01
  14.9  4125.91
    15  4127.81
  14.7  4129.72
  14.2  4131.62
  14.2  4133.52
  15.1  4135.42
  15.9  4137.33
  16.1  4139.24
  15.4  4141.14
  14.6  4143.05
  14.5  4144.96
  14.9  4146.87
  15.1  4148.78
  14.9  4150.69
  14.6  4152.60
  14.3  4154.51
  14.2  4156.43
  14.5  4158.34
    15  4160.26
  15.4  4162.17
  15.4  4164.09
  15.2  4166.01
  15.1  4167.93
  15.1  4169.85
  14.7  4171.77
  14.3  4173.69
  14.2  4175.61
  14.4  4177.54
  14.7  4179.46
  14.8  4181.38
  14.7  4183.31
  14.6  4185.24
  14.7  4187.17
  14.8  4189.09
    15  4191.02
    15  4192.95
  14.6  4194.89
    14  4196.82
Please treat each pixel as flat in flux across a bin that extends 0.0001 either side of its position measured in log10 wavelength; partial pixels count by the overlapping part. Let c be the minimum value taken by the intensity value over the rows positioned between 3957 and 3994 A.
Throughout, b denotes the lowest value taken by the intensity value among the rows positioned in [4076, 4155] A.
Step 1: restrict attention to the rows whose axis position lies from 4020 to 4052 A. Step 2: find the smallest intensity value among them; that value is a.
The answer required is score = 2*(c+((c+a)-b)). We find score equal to 20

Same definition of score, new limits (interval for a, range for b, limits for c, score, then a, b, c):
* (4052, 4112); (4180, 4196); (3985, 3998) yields 47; 11.3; 14.6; 13.4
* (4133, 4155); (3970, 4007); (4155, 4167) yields 74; 14.2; 5.72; 14.2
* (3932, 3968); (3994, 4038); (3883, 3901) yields 15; 3.2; 13.4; 8.73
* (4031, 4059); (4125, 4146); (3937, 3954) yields 25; 12.9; 14.2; 6.79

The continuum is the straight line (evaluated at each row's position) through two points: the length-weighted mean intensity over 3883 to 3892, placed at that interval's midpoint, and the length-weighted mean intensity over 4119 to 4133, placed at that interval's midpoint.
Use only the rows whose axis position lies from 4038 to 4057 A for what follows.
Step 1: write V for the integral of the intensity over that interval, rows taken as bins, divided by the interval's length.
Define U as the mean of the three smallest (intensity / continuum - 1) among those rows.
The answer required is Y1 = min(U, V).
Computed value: -0.01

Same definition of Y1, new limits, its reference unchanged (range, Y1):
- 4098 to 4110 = -0.18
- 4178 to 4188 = -0.09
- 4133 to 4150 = -0.05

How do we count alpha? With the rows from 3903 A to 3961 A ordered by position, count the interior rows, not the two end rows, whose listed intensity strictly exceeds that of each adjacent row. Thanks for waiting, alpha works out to 2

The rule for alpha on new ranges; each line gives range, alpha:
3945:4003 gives 2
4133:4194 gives 3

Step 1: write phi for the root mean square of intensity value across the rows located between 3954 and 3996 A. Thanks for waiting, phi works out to 11.3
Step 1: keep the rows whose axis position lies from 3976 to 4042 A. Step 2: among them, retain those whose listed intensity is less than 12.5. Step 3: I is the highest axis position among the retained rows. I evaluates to 3976.68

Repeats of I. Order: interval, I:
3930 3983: 3976.68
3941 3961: 3960.23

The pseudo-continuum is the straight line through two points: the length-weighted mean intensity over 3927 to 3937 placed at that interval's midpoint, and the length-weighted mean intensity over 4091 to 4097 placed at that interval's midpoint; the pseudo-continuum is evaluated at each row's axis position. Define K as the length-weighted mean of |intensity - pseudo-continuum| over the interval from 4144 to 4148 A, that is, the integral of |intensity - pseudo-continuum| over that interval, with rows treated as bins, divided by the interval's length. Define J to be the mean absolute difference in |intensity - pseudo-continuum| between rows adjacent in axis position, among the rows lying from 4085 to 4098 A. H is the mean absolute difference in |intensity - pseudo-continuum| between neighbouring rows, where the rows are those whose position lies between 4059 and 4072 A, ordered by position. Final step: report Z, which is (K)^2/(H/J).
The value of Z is 7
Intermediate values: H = 0.25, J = 0.24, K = 2.8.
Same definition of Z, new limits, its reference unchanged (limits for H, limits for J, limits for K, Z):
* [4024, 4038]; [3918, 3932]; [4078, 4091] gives 1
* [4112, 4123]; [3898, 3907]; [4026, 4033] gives 51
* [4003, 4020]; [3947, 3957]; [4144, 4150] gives 3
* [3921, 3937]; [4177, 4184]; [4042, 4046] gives 0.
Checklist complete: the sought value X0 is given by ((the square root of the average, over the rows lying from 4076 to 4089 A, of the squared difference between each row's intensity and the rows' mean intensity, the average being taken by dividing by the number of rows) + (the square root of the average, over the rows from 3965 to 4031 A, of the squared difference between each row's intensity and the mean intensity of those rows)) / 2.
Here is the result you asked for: 1.63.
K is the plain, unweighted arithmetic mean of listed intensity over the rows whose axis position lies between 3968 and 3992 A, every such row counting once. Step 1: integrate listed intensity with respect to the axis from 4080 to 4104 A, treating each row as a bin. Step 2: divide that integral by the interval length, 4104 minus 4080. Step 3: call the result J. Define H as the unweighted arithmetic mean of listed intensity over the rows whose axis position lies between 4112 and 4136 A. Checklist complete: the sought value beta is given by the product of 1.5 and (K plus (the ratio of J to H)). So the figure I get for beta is 18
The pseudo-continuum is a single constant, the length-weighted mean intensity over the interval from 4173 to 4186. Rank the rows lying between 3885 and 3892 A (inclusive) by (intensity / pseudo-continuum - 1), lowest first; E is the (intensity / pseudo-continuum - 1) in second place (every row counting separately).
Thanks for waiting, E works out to -0.38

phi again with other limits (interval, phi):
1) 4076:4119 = 14.1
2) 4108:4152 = 15.0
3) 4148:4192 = 14.8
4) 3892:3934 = 10.9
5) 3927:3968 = 9.2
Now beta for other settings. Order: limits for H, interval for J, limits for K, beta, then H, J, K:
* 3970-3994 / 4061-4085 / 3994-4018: 23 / 12.0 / 14.1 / 14.3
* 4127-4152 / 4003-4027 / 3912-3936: 15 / 15.0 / 14.6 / 9.1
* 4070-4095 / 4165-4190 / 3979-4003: 22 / 14.4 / 14.7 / 13.7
